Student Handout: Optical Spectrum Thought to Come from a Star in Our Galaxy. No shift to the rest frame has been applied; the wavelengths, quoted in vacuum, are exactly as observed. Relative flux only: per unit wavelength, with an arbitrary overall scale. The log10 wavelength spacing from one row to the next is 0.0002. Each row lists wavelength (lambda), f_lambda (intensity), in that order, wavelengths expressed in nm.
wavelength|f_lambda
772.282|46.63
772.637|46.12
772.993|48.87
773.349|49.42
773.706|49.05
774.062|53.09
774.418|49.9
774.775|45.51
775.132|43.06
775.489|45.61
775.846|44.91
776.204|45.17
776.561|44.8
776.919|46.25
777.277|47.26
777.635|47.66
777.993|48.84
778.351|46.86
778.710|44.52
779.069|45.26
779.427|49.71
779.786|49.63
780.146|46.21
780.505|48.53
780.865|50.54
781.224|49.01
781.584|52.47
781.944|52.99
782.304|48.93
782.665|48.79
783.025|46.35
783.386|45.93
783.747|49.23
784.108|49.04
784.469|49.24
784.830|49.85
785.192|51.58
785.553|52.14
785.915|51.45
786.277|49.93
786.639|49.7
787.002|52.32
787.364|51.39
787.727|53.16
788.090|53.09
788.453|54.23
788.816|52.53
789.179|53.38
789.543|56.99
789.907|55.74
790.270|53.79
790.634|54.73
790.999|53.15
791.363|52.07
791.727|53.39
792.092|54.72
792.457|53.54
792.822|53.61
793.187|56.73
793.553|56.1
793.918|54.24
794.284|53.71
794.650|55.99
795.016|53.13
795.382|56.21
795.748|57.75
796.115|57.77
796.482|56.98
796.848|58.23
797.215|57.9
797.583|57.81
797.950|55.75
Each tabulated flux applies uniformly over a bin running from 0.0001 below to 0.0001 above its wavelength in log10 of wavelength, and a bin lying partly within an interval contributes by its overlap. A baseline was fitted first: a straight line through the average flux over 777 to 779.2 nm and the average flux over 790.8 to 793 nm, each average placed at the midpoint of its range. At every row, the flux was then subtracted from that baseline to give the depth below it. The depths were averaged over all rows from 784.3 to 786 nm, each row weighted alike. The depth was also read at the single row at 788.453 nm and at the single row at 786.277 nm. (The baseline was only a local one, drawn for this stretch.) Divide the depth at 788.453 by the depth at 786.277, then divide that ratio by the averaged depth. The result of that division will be 4.8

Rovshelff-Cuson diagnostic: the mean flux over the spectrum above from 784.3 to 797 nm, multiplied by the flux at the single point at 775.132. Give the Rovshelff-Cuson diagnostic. 2316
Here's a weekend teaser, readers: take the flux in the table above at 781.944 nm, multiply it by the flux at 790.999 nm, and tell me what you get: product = 2816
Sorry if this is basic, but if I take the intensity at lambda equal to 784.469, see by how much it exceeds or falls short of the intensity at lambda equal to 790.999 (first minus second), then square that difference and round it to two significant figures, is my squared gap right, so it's 15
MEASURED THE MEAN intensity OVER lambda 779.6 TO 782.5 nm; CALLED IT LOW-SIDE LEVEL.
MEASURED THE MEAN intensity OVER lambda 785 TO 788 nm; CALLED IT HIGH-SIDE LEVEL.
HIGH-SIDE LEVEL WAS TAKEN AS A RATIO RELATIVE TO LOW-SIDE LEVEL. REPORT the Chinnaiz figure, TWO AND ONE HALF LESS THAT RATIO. 1.47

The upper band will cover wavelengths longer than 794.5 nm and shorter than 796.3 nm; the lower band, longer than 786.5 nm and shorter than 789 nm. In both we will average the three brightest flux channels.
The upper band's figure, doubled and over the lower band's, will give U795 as 2.14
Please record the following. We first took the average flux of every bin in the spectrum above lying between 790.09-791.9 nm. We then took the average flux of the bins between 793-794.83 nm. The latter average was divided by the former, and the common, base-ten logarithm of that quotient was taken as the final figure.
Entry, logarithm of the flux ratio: 0.02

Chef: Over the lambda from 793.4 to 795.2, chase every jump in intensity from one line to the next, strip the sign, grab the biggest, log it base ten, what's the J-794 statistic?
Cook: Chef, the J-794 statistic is 0.46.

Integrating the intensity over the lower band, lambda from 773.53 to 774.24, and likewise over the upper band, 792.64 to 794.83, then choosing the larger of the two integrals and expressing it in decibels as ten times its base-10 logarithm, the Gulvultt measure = 20.8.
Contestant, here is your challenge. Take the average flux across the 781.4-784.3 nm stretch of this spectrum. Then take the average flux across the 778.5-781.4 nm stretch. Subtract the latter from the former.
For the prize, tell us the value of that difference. 1.3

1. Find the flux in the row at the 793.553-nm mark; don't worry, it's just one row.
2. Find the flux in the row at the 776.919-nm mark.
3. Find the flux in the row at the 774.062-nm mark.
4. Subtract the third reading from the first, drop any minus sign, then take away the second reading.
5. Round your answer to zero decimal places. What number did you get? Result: -43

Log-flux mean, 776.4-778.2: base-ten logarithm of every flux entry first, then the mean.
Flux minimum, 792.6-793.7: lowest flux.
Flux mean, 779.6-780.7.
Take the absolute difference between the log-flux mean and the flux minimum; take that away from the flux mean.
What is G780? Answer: -4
